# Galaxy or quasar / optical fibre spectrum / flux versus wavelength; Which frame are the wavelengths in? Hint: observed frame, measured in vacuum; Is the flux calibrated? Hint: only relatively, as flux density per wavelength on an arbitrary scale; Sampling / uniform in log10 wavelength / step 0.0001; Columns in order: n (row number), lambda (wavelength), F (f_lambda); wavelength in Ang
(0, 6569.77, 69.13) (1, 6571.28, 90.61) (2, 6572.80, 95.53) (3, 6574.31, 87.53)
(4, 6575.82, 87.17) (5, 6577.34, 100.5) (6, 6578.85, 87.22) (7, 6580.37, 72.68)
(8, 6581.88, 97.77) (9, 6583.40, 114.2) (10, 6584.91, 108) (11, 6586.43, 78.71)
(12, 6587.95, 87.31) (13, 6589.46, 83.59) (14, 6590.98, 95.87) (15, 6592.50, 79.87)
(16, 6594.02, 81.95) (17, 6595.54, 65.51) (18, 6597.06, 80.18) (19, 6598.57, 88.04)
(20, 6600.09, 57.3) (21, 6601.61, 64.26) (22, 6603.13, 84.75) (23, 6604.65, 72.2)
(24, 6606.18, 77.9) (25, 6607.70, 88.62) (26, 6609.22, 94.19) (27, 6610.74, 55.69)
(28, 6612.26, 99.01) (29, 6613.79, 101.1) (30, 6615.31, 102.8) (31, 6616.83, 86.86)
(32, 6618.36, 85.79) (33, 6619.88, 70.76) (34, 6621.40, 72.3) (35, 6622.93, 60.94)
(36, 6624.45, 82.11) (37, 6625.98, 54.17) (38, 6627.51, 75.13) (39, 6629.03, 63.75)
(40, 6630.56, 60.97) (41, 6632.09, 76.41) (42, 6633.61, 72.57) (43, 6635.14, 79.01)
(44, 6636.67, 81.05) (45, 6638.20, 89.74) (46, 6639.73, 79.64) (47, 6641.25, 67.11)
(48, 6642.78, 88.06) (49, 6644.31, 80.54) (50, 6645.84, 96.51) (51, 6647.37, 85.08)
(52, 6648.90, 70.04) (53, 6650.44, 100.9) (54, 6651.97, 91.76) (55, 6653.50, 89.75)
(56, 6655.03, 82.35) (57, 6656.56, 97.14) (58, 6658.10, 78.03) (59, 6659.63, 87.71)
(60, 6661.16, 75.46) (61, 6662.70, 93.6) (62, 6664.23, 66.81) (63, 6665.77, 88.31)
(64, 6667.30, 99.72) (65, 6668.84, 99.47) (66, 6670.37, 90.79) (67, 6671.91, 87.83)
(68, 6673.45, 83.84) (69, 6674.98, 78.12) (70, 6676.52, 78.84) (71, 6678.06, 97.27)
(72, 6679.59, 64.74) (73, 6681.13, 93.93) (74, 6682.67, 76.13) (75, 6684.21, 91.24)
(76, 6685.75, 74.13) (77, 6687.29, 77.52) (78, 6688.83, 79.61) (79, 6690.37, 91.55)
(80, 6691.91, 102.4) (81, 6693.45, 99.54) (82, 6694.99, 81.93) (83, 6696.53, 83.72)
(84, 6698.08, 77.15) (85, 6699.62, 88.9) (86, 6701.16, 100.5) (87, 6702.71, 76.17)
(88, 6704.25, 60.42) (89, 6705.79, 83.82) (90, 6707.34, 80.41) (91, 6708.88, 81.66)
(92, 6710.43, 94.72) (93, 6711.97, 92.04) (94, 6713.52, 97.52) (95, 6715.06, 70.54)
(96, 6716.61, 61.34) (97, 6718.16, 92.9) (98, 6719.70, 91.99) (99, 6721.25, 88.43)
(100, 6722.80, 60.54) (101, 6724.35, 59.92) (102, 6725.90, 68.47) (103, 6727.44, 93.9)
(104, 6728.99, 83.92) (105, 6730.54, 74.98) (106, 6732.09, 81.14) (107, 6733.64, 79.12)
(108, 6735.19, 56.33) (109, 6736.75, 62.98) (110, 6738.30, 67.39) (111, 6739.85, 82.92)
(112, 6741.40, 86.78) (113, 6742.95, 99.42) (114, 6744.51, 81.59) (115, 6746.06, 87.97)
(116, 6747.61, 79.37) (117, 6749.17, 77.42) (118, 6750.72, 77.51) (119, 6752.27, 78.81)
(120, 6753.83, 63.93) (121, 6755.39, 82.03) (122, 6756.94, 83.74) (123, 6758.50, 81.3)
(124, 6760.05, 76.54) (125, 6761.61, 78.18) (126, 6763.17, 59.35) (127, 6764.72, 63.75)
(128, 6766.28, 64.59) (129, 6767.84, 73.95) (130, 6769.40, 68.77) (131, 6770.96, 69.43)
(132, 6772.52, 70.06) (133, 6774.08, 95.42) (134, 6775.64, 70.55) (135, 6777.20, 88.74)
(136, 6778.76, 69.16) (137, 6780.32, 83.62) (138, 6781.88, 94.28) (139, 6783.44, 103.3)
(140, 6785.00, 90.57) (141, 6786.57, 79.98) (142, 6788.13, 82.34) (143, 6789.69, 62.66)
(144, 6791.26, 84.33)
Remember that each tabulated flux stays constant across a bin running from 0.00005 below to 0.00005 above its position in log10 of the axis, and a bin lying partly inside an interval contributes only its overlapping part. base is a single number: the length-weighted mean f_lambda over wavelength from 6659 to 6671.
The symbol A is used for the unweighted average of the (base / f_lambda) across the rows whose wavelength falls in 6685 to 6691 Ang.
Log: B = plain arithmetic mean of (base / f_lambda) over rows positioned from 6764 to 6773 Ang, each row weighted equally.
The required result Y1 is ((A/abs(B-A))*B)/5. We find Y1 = 1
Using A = 1.09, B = 1.29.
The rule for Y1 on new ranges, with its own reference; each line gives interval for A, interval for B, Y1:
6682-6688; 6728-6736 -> 3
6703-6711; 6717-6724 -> 7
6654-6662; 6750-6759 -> 3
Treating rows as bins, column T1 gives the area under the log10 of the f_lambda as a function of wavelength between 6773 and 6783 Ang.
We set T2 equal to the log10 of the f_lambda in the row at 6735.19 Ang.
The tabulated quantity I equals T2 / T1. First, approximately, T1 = 19.2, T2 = 1.75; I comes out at 0.091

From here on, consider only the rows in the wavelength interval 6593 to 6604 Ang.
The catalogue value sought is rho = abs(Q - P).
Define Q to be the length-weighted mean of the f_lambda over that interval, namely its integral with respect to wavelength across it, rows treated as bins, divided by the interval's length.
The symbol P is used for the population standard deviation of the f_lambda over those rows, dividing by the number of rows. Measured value 64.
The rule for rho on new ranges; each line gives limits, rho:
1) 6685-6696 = 76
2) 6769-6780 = 66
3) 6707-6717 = 71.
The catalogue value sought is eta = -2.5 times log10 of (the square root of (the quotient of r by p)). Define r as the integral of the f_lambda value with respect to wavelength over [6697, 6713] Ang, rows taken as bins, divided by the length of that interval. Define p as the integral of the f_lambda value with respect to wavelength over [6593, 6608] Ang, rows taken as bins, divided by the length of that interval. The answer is -0.05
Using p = 76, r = 84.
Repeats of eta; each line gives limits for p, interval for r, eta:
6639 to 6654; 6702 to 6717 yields 0.03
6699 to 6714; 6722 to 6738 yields 0.09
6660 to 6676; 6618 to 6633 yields 0.11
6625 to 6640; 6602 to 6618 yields -0.09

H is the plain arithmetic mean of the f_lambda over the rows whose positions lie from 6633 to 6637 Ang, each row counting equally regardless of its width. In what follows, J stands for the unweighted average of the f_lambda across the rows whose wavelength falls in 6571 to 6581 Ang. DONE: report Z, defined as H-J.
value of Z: -11.2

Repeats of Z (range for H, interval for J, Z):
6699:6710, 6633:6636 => 5.9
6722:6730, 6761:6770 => 5.3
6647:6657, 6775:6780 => 12.0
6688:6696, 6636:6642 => 11.6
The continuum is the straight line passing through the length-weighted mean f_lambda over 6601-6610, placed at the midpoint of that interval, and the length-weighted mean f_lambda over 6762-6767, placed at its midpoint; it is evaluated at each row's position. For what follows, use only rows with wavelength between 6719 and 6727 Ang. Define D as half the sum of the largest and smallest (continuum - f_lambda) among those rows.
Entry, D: -8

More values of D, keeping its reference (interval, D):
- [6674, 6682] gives -8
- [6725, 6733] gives -13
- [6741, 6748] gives -24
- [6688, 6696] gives -19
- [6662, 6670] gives -9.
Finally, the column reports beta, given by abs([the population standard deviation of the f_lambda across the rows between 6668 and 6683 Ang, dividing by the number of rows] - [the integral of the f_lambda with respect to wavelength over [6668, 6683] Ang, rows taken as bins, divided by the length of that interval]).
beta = 75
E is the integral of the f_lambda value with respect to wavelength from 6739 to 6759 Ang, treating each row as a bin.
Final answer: 1634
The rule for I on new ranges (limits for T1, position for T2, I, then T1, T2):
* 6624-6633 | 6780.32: 0.117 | 16.5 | 1.92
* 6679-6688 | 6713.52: 0.116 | 17.1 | 1.99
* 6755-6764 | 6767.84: 0.110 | 16.9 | 1.87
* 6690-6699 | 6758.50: 0.109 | 17.5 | 1.91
